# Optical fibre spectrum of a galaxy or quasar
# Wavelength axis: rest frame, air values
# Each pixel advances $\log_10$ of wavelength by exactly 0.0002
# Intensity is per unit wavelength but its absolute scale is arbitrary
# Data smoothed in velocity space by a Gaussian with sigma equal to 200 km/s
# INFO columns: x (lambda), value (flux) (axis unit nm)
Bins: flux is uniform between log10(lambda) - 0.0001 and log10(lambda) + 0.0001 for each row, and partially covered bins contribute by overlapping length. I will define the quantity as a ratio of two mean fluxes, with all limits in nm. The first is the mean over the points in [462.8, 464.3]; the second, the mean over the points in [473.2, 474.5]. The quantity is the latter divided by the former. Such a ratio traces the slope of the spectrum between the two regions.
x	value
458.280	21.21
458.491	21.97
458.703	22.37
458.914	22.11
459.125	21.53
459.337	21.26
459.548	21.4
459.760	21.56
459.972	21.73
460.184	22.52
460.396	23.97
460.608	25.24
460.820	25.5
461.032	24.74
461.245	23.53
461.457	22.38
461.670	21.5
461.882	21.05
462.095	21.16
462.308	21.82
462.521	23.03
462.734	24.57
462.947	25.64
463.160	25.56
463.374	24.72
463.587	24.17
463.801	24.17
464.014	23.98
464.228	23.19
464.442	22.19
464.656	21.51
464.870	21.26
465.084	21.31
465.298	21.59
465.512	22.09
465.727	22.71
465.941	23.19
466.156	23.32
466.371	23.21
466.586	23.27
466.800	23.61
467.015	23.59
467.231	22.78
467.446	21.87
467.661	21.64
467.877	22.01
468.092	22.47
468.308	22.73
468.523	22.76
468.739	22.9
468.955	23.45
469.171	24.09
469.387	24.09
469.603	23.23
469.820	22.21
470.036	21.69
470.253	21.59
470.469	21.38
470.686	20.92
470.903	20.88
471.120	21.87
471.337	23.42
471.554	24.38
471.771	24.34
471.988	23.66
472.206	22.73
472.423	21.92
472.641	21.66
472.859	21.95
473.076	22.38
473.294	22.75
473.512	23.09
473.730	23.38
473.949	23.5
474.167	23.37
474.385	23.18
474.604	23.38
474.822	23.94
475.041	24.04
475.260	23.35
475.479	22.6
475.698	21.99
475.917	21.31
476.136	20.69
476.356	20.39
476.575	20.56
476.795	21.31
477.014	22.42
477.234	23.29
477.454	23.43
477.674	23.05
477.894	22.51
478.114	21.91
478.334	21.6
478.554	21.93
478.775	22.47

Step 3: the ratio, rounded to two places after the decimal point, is 0.95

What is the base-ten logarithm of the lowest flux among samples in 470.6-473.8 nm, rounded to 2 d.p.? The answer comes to 1.32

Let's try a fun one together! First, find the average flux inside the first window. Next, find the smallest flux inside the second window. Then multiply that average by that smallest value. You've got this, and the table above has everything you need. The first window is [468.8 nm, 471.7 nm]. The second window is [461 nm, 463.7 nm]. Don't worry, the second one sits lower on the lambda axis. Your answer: 475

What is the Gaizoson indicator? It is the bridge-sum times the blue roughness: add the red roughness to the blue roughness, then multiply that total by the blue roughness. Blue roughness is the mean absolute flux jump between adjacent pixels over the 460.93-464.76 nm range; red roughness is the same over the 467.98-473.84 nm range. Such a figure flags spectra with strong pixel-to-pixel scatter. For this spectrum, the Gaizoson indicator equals 0.89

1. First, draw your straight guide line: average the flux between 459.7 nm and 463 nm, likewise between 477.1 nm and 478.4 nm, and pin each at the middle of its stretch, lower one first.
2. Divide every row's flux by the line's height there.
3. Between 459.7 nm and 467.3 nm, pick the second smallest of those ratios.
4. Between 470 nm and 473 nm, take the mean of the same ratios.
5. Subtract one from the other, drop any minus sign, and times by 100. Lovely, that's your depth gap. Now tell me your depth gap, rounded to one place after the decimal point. 6.2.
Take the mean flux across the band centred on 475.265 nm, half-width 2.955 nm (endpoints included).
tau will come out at 22.5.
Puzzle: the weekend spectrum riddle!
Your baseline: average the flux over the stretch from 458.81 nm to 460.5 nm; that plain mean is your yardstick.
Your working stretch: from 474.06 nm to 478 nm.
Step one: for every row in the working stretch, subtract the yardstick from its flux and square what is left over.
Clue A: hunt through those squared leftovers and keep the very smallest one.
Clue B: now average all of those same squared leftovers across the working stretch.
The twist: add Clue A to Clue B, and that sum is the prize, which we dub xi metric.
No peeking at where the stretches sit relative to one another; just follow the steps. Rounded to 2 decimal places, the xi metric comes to 1.54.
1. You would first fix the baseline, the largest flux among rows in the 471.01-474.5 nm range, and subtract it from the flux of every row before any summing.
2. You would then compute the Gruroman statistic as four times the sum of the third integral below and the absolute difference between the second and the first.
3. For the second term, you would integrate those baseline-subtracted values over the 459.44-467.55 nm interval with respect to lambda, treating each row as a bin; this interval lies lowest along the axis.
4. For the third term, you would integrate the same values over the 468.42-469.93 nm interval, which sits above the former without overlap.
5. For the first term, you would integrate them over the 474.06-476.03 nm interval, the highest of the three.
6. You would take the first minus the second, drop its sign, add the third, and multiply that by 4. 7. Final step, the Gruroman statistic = 27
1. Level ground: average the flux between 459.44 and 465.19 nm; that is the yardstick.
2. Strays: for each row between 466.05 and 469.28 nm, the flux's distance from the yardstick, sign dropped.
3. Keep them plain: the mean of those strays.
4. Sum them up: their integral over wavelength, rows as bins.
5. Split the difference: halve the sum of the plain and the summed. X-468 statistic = 1.2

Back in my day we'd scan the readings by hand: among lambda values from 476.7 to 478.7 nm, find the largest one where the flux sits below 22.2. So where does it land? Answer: 478.554 nm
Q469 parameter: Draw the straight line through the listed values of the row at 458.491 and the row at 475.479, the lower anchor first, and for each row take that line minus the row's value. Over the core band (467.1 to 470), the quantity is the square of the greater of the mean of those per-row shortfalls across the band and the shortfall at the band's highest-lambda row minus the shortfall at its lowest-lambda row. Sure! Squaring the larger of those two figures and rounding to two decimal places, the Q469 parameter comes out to 0.44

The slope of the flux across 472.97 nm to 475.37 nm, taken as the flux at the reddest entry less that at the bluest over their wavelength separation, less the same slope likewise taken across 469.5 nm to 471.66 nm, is -0.1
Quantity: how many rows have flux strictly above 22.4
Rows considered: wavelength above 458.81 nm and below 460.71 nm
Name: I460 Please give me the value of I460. 3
